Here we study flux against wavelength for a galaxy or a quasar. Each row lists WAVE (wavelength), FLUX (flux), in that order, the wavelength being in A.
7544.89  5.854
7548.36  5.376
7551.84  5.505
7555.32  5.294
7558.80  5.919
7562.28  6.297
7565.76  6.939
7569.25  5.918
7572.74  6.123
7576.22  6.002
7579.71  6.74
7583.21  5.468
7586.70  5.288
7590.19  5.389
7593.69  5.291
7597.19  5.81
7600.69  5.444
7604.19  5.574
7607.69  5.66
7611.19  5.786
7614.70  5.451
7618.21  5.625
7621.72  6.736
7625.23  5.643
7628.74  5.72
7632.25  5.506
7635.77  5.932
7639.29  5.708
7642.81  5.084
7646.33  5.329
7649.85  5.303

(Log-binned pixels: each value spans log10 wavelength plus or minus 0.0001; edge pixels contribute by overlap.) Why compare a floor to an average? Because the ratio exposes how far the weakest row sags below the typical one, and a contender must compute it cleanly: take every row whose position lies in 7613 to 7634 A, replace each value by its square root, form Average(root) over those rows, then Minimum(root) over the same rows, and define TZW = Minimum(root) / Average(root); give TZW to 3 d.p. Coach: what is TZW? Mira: 0.972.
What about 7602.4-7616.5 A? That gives 0.985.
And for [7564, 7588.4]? 0.934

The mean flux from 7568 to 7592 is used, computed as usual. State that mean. 5.8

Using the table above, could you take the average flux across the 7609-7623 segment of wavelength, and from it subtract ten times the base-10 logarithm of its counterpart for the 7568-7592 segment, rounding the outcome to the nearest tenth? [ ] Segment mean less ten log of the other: -1.8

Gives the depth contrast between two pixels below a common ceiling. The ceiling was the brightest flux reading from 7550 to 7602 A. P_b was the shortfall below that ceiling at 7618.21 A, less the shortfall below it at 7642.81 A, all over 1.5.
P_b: -0.36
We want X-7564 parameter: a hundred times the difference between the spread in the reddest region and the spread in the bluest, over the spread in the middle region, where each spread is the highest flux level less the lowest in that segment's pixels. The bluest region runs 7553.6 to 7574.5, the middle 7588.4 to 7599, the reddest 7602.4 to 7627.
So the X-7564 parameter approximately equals -69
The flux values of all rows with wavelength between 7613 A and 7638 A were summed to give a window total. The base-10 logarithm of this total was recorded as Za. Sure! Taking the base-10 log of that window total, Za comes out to 1.609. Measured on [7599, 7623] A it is 1.605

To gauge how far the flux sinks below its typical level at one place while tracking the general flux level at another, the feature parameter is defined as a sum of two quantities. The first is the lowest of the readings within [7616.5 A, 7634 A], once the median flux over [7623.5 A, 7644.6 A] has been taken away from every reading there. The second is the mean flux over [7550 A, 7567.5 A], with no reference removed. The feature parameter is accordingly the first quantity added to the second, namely 5.82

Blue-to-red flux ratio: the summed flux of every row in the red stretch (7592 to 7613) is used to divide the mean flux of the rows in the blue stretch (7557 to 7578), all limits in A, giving 0.185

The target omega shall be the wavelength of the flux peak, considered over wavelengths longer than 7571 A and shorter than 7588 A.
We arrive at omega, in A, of 7579.71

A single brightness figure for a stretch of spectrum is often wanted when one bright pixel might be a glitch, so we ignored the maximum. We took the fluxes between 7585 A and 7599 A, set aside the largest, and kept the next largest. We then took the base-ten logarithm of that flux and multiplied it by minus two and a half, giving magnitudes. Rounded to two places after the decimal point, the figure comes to -1.83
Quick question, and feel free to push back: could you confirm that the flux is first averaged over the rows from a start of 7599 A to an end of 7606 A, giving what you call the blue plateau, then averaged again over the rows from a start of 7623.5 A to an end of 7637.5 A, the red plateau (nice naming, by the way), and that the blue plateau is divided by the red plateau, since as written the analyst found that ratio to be 0.97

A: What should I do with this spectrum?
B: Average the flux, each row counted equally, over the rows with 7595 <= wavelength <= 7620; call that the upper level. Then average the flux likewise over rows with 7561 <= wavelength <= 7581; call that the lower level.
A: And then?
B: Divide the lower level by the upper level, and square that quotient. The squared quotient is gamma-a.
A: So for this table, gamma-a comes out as 1.27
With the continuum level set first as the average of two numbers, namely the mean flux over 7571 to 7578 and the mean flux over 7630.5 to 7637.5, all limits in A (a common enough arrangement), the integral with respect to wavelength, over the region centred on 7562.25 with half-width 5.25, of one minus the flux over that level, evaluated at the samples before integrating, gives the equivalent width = -0.9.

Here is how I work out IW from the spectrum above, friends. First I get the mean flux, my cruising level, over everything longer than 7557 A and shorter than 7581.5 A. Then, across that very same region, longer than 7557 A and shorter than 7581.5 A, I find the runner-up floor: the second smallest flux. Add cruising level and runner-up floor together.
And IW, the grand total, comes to 12.2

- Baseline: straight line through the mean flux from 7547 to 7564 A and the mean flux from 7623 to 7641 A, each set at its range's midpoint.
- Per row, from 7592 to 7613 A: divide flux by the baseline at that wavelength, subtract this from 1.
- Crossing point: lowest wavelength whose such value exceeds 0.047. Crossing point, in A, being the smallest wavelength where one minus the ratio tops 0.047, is 7593.69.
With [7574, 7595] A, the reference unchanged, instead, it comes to 7586.70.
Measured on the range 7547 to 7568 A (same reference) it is 7548.36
